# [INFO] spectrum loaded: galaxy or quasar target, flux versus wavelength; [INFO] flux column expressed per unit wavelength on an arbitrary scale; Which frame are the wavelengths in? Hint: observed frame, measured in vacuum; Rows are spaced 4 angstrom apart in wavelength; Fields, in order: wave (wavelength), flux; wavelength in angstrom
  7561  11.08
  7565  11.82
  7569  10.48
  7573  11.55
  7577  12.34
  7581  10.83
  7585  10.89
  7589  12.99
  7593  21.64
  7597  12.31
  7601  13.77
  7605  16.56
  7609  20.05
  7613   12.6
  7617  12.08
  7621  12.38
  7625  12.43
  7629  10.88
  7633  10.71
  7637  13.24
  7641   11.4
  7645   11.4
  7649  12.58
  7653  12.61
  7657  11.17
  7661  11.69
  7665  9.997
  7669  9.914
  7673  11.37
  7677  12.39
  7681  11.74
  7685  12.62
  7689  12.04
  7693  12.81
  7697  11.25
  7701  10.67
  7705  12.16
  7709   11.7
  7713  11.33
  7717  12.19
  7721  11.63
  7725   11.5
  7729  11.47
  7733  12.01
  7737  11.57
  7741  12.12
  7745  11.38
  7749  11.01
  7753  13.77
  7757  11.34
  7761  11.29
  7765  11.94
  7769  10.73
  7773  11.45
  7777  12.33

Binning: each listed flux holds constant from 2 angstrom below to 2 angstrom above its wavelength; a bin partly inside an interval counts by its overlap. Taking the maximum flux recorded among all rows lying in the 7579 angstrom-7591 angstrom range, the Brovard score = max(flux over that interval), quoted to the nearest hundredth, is 12.99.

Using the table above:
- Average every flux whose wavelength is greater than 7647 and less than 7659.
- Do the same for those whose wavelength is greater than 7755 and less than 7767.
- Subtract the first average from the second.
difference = -0.6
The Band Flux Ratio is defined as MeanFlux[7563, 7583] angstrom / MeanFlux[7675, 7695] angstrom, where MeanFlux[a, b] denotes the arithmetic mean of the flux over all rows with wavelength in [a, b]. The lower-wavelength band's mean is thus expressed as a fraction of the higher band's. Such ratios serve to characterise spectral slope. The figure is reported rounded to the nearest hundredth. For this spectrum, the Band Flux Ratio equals 0.93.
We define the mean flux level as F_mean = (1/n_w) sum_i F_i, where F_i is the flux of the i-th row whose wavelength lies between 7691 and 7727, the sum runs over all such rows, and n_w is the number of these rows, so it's 11.7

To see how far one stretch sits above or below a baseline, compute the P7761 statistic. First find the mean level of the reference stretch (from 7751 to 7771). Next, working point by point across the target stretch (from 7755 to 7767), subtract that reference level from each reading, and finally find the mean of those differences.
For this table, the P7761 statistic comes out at -0.291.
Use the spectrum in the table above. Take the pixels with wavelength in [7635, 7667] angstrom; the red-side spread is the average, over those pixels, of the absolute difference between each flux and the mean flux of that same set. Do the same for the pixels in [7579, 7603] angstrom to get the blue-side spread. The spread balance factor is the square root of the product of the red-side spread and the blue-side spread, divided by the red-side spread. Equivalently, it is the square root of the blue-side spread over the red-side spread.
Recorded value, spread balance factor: 1.8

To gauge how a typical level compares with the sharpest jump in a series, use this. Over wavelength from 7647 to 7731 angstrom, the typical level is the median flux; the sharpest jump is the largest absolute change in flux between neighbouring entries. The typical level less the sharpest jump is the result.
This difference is 10.0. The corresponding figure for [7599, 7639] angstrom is 5.1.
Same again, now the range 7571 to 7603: 3.0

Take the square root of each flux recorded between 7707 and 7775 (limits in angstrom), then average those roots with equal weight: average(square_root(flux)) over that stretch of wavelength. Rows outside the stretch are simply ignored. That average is 3.42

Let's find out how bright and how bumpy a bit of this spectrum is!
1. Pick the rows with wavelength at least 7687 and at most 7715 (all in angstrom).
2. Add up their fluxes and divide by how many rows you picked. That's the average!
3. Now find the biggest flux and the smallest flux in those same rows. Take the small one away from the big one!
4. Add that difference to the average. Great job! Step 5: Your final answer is 14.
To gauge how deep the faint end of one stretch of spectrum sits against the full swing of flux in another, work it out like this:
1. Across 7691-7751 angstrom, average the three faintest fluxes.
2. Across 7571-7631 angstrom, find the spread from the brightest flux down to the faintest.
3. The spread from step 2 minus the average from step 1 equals 0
